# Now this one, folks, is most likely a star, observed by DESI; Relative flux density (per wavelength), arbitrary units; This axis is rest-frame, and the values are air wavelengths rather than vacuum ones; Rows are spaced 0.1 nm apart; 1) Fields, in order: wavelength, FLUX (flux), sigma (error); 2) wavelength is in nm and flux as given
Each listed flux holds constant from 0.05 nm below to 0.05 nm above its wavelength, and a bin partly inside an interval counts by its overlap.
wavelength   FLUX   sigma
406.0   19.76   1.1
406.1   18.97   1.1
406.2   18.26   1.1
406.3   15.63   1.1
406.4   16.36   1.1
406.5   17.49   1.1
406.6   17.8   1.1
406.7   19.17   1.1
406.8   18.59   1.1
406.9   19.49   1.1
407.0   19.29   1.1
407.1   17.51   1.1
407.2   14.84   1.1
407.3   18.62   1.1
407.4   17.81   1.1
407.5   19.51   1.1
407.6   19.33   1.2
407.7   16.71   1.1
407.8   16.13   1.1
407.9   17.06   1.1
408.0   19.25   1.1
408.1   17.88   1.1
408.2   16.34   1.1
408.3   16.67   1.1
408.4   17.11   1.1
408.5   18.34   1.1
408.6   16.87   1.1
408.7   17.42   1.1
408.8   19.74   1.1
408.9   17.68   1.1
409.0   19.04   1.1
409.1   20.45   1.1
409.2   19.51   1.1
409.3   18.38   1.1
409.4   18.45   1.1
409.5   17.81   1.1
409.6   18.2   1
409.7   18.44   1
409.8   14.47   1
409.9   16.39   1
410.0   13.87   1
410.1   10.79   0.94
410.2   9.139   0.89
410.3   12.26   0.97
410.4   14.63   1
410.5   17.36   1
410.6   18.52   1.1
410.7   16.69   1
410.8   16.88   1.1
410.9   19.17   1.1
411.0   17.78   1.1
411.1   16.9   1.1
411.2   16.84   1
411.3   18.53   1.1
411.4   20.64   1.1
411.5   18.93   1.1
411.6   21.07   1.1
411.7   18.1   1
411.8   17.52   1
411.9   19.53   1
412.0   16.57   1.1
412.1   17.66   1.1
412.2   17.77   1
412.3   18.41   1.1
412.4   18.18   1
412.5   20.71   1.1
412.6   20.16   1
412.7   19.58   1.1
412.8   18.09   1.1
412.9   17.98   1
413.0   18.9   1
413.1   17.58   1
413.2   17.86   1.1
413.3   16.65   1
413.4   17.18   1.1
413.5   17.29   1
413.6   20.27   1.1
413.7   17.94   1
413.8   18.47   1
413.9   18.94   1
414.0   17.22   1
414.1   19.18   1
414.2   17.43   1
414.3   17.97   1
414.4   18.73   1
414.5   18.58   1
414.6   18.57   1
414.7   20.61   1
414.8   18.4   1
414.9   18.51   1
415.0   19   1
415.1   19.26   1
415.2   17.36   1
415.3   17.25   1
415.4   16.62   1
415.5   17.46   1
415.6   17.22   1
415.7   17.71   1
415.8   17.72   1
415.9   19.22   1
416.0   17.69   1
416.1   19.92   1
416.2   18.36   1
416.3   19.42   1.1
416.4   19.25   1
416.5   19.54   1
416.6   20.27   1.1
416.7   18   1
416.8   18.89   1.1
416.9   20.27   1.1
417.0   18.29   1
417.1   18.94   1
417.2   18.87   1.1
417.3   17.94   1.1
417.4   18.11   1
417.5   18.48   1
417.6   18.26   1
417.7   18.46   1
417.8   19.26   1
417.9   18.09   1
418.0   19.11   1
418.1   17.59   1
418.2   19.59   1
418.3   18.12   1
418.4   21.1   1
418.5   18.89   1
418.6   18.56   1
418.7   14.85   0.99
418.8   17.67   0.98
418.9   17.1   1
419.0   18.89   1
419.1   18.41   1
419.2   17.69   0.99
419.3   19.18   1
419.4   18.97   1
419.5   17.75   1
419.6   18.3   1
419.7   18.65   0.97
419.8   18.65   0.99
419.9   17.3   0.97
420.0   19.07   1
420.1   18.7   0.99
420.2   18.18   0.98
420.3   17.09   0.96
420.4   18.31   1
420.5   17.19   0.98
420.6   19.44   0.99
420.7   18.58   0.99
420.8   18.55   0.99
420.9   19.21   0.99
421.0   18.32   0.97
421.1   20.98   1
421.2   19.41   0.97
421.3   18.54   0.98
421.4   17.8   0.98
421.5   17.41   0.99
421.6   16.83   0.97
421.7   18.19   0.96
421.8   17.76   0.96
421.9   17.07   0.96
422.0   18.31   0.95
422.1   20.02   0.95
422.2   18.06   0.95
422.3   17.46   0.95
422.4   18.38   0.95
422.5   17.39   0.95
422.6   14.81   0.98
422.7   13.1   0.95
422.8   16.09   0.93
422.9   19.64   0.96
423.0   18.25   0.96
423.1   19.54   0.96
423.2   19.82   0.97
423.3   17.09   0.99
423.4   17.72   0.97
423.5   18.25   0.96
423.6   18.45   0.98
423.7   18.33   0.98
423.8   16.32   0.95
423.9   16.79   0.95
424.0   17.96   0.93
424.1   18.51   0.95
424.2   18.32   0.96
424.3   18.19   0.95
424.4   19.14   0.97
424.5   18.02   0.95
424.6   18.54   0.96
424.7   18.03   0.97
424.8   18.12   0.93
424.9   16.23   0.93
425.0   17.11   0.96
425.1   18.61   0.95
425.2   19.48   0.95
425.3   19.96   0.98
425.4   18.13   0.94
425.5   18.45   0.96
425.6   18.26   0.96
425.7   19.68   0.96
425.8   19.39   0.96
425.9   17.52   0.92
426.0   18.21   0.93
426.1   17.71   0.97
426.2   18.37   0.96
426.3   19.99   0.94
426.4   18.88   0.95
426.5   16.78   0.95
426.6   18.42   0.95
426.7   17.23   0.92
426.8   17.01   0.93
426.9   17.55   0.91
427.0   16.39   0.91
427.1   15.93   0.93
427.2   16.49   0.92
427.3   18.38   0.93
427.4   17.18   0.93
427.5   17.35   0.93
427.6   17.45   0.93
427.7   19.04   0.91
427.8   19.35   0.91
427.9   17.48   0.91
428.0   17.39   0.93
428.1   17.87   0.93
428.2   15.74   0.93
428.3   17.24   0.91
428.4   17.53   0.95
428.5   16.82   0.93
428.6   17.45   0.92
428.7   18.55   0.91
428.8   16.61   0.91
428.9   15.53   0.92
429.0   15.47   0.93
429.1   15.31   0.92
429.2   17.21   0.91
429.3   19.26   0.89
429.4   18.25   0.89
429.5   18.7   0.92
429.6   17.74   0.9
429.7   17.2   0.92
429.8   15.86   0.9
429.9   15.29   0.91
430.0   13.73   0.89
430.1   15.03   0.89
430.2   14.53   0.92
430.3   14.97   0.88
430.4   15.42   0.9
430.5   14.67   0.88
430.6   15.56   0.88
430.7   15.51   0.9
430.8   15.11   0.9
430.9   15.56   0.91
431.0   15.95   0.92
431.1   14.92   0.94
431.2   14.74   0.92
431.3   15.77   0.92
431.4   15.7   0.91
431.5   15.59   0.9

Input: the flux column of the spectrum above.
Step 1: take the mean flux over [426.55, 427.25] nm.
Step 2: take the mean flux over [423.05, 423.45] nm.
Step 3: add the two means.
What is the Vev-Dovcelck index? 35.5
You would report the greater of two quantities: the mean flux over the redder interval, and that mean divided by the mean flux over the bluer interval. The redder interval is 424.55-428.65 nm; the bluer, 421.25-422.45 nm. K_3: 17.9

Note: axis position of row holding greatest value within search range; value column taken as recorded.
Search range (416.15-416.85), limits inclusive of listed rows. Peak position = 416.6 nm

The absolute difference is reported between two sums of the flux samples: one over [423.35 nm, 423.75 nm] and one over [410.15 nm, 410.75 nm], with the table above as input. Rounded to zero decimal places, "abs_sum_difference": 16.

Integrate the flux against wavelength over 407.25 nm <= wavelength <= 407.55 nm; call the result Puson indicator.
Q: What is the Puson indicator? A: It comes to 5.59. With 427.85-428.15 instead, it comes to 5.27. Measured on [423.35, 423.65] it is 5.44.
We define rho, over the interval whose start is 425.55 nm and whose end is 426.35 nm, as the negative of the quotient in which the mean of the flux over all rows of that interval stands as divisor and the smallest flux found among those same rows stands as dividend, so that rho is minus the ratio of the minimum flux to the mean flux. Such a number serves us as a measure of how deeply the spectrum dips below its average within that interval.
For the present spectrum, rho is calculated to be -0.94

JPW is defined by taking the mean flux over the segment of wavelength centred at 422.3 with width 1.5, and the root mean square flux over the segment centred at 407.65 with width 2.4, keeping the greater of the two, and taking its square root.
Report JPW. 4.23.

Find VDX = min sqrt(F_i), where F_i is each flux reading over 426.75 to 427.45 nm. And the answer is 3.99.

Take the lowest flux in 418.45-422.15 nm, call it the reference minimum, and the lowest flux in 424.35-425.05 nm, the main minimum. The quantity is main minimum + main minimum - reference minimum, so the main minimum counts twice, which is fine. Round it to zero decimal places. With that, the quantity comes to 18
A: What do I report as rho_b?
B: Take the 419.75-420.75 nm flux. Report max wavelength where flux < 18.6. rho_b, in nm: 420.7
